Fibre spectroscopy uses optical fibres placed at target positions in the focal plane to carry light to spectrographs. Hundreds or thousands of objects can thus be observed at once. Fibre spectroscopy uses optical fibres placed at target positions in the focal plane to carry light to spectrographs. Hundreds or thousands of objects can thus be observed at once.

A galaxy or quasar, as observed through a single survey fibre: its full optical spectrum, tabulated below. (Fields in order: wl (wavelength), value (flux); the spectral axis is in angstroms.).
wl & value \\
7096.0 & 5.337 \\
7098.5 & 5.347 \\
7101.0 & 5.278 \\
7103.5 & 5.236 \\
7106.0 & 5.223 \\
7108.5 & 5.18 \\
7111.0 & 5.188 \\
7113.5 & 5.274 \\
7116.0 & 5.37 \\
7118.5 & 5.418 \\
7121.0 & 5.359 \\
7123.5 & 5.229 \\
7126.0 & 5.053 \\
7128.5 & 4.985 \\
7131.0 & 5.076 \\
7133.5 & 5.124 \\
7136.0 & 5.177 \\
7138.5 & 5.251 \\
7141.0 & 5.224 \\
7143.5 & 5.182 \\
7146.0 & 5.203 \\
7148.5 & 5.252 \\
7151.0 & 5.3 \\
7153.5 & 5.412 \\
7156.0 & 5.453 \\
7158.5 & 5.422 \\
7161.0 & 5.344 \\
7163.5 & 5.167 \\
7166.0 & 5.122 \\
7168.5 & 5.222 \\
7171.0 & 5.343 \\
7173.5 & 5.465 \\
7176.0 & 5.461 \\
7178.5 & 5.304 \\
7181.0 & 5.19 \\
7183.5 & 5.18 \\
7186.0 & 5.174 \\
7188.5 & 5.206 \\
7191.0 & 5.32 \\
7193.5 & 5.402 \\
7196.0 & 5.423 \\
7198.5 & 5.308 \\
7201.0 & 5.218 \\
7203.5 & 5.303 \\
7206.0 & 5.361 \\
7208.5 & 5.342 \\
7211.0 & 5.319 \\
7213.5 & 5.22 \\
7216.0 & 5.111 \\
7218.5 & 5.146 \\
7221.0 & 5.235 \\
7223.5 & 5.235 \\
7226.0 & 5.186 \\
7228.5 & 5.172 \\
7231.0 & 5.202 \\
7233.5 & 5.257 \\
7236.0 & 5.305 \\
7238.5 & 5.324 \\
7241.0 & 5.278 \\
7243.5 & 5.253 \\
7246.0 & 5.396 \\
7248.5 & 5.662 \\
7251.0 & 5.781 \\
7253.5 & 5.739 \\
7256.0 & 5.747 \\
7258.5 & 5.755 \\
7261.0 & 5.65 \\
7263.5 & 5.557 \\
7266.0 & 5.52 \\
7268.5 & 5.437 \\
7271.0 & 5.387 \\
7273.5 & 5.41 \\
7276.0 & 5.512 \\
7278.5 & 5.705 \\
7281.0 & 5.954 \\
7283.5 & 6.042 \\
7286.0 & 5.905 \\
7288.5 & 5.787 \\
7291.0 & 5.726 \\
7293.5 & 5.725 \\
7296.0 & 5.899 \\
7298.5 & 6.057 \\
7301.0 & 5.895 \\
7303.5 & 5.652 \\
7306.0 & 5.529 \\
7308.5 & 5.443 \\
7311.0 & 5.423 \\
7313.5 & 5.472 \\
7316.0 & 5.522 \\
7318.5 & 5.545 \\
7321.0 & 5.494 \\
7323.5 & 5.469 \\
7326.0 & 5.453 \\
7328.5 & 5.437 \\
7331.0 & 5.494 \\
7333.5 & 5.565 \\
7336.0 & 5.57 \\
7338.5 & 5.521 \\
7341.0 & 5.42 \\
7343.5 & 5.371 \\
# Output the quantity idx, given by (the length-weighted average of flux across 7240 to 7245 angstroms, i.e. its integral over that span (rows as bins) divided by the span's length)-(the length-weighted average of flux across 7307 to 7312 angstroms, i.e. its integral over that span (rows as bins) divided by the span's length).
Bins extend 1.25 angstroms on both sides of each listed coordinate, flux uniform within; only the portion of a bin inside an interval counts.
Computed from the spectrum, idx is -0.17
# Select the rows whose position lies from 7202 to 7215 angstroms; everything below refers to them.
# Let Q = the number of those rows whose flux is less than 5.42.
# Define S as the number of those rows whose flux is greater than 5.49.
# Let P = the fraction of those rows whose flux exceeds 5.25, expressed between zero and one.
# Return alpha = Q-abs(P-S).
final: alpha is 4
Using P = 0.8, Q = 5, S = 0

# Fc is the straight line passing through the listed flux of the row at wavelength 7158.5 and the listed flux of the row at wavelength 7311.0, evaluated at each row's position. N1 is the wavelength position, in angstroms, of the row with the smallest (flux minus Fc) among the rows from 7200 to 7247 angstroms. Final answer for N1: 7216.0 angstroms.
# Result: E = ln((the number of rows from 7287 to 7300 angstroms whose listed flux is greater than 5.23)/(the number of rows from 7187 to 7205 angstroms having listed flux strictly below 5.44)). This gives -0.3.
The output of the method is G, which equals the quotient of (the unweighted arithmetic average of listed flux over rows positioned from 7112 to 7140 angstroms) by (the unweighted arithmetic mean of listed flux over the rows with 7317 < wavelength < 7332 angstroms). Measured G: 0.950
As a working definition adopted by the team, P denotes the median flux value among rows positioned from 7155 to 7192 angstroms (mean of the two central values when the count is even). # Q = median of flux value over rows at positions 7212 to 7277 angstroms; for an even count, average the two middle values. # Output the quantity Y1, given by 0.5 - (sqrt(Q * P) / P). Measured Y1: -0.505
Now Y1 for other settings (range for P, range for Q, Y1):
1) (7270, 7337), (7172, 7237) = -0.473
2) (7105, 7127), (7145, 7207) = -0.507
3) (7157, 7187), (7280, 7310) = -0.553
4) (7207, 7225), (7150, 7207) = -0.507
